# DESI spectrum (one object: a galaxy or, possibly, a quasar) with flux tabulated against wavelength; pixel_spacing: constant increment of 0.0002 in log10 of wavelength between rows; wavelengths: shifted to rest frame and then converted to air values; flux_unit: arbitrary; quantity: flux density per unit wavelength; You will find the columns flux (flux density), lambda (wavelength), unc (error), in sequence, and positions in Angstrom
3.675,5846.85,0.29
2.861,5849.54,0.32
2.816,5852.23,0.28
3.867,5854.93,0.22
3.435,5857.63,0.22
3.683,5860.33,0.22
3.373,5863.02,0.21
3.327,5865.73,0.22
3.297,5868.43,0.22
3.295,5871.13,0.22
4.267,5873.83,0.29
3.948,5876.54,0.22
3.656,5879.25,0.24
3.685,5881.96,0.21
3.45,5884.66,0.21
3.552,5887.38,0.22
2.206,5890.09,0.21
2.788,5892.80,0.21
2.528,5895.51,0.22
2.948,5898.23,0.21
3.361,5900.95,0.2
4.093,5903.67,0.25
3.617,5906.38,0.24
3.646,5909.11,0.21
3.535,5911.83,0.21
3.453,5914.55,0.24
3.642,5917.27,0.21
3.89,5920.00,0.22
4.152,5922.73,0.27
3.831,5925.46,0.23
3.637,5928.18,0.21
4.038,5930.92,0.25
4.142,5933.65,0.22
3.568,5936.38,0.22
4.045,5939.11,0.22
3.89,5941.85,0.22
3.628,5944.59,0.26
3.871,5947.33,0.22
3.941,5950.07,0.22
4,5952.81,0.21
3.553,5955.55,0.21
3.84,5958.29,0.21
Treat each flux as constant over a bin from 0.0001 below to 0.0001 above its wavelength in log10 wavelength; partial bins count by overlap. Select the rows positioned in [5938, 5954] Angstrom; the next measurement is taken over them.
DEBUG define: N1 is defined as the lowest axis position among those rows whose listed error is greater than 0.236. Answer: 5944.59 Angstrom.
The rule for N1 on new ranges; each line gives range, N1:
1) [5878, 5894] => 5879.25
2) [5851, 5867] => 5852.23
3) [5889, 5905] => 5903.67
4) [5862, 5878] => 5873.83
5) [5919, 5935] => 5922.73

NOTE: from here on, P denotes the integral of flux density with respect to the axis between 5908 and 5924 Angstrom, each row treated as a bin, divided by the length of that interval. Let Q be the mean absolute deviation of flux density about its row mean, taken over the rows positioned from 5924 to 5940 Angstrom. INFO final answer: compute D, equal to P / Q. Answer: 19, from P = 3.72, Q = 0.20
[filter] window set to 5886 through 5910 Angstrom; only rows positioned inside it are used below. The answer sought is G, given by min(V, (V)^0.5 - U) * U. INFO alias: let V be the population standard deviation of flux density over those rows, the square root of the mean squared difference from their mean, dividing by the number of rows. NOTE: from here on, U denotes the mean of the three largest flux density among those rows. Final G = -11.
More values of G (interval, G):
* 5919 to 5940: -15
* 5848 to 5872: -11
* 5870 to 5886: -13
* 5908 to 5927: -14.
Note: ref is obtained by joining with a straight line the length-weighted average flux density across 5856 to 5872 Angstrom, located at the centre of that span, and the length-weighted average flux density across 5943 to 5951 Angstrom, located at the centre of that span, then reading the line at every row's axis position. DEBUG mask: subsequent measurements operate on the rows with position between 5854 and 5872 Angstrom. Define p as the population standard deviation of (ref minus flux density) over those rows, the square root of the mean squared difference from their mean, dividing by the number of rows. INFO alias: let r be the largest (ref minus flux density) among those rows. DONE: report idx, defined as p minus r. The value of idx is 0.07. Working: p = 0.23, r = 0.15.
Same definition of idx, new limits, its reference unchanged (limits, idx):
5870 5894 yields -0.73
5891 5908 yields -0.52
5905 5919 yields -0.12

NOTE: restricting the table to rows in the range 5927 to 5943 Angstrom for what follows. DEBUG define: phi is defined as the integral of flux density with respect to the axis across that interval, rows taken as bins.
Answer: 62.2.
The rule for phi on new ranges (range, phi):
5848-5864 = 53.5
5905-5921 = 58.0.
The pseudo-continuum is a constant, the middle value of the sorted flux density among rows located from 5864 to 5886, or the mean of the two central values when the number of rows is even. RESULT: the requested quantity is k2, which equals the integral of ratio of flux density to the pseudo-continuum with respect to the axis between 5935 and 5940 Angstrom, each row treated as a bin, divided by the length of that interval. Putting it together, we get 1.07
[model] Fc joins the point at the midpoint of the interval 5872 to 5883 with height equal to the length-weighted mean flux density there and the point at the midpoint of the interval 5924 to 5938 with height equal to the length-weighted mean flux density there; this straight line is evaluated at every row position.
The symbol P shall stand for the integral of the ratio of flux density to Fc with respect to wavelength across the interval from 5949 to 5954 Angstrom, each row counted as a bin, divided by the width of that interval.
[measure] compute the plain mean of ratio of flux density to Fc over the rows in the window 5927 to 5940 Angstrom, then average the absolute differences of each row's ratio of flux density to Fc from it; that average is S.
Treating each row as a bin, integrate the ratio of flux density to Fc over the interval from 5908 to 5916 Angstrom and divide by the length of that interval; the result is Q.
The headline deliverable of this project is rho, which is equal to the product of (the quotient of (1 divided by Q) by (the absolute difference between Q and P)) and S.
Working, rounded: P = 1.03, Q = 0.92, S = 0.06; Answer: 0.6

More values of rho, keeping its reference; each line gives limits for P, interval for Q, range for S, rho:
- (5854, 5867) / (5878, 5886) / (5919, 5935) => 2.2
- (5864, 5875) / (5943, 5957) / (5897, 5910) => 1.0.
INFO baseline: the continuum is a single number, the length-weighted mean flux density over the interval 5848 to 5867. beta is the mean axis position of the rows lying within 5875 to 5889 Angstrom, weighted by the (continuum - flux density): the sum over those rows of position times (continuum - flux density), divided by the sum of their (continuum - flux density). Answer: 5880.3 Angstrom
